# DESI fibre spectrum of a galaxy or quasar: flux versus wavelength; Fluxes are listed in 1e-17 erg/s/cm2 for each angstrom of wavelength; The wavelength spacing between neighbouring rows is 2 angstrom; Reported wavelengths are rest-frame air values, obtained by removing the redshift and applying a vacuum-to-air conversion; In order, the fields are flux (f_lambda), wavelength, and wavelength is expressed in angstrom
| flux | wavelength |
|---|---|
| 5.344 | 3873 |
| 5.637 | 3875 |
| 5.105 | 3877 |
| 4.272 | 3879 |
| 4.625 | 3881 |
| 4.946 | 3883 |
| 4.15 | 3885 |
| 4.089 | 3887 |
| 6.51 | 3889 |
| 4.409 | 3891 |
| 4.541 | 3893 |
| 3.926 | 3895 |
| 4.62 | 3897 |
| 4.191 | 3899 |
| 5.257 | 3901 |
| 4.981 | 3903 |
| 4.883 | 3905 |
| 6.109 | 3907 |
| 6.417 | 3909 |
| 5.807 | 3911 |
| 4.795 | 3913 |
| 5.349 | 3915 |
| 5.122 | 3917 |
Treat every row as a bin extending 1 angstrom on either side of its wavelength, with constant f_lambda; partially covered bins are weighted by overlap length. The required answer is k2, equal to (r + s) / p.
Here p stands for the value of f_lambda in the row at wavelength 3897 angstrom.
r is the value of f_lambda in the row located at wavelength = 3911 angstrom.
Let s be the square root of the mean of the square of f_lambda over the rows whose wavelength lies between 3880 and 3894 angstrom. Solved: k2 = 2.30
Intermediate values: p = 4.62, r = 5.807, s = 4.8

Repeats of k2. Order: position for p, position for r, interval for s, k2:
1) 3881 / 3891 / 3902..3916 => 2.14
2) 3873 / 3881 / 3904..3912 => 1.96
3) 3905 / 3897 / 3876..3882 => 1.90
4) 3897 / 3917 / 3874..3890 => 2.19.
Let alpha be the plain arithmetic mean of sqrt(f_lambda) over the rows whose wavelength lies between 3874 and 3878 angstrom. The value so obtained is 2.32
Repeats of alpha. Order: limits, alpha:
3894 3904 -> 2.14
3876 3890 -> 2.19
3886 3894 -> 2.20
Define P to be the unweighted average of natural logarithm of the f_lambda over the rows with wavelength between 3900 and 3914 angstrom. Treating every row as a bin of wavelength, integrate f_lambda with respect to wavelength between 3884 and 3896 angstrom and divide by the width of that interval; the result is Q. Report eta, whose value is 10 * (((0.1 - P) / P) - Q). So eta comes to -55.5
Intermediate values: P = 1.69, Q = 4.6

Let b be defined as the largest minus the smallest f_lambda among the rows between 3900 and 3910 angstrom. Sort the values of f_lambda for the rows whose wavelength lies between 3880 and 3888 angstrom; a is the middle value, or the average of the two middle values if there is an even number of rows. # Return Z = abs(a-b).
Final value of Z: 2.9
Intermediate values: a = 4.4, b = 1.5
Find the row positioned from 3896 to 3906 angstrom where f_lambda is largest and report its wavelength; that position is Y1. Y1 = 3901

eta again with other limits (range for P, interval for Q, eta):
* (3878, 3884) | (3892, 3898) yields -53.0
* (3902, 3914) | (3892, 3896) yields -51.7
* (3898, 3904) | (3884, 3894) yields -56.8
